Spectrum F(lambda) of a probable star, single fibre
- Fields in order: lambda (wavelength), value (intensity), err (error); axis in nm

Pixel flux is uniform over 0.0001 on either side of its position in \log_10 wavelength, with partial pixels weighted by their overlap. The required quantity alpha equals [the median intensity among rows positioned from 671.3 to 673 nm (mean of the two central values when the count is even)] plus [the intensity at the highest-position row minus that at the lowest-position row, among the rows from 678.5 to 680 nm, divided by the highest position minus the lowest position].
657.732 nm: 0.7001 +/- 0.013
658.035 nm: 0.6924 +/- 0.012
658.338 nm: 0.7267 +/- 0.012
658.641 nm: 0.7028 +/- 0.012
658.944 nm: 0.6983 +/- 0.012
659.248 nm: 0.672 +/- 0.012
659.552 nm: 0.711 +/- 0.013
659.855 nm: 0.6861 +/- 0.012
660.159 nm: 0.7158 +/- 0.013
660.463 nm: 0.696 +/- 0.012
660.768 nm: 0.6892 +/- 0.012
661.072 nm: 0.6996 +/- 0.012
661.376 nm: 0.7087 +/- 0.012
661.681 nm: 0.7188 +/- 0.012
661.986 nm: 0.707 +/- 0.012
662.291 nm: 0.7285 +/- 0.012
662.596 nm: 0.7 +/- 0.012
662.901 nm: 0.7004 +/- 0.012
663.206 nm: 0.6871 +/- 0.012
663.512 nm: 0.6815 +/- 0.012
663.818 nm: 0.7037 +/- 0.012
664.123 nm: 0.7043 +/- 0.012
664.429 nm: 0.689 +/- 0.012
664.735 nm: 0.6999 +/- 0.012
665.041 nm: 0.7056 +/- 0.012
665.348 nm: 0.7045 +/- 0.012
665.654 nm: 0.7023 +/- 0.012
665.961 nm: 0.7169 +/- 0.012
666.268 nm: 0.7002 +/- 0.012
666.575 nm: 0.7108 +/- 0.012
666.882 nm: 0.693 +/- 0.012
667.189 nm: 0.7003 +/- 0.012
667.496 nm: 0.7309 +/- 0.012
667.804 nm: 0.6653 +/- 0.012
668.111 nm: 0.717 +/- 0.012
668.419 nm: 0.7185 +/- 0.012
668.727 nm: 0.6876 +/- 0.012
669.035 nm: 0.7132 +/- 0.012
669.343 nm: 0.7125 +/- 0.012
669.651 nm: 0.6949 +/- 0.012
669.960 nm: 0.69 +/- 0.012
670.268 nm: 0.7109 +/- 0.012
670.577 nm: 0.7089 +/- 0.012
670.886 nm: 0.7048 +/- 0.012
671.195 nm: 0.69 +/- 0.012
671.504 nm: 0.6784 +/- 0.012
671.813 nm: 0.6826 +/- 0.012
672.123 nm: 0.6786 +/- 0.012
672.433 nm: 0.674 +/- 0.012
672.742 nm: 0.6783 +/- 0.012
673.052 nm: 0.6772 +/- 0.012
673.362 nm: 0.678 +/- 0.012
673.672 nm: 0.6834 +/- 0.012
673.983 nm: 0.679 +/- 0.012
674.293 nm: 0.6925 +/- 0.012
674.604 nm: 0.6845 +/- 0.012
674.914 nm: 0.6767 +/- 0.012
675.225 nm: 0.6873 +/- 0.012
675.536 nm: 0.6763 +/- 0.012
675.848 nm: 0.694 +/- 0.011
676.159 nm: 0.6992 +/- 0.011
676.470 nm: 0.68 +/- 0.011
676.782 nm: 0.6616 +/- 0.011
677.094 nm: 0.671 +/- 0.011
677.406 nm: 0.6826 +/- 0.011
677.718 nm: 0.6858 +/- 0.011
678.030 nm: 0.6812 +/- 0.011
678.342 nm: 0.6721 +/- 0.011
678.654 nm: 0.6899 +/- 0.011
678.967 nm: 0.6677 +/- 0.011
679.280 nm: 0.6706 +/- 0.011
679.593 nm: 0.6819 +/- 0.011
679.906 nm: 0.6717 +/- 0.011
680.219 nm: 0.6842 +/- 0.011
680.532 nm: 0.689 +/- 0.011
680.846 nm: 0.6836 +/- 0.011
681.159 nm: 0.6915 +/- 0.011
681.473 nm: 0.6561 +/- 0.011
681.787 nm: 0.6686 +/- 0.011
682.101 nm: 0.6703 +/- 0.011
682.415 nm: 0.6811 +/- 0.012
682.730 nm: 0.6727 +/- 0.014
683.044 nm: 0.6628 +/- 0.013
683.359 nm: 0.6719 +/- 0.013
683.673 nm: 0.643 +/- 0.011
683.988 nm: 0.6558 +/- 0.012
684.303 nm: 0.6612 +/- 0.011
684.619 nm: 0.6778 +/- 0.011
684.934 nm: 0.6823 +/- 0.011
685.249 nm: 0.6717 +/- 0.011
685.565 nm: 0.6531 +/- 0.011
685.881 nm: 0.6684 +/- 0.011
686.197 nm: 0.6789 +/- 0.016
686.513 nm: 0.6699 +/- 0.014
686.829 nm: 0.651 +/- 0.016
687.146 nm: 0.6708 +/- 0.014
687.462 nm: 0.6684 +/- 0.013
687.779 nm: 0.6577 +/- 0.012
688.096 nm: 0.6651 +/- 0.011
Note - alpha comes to 0.664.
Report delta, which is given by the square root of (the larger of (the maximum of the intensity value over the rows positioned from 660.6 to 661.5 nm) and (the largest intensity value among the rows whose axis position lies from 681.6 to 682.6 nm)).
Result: 0.842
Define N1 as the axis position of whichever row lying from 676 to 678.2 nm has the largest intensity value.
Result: 676.159 nm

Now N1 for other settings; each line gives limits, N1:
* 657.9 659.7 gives 658.338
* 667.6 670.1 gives 668.419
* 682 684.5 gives 682.415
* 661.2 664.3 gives 662.291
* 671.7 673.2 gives 671.813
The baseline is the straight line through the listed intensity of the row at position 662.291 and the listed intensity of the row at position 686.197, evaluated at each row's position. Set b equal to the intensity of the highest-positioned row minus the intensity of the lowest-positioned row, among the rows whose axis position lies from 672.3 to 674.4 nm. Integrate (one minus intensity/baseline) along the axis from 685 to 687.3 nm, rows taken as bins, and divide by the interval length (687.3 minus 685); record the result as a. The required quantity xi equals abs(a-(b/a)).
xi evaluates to 1.02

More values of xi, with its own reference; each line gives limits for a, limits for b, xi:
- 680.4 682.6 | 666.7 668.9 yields 0.34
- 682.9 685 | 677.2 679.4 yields 0.45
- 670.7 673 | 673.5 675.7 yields 0.24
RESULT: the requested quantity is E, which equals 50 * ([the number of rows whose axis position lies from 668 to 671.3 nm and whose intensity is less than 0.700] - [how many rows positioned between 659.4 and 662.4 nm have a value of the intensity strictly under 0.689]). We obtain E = 150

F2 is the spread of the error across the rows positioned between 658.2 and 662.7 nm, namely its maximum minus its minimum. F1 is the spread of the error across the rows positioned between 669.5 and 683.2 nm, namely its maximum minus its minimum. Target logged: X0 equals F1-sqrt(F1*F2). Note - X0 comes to 0.0013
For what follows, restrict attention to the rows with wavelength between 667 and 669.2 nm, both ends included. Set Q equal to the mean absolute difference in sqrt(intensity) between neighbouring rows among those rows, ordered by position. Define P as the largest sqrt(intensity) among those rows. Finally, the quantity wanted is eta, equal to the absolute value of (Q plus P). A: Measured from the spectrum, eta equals 0.875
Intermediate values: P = 0.855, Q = 0.0205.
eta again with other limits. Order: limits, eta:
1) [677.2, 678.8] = 0.836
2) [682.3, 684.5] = 0.833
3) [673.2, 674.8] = 0.837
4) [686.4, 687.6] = 0.827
